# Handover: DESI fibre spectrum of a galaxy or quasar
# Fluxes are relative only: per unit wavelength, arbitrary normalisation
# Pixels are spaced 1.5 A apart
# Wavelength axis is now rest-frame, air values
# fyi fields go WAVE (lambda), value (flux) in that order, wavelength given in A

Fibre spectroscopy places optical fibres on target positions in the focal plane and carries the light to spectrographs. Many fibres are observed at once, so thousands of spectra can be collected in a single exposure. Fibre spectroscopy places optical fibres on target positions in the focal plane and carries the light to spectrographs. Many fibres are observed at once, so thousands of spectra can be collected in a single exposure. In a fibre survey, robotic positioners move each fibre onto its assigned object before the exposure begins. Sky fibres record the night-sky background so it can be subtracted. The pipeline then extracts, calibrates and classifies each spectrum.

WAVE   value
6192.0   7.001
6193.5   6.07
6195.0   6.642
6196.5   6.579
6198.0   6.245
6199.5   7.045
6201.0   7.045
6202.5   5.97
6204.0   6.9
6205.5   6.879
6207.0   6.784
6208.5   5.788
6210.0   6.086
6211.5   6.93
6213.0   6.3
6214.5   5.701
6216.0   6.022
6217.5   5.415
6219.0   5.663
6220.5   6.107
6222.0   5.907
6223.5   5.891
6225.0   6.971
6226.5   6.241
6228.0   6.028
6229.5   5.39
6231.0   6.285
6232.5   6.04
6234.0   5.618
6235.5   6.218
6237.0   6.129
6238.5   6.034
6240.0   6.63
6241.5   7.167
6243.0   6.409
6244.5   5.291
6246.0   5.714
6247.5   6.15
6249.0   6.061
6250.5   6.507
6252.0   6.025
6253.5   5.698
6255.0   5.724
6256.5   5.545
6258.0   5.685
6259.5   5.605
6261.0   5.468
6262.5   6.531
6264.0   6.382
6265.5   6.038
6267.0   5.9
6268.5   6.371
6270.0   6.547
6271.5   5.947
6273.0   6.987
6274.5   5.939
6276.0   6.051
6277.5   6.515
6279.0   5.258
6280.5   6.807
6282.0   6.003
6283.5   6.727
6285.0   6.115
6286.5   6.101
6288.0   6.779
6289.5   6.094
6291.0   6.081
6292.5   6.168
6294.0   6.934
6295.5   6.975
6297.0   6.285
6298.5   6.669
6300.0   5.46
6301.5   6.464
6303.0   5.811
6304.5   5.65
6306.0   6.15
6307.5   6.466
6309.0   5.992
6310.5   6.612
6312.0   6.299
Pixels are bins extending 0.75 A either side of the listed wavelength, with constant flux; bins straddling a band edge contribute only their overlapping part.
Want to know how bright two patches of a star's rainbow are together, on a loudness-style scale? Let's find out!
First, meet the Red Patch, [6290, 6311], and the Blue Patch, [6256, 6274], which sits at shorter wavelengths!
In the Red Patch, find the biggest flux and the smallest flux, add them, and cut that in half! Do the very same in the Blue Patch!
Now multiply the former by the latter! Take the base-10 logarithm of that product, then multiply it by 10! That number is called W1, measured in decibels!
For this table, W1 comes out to 15.9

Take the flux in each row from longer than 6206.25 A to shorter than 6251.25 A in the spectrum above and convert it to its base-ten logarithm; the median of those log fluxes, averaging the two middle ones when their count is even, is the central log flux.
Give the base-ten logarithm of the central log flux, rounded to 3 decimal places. -0.106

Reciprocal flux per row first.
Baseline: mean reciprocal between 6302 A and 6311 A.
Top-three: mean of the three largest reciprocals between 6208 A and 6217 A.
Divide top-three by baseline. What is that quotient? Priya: 1.04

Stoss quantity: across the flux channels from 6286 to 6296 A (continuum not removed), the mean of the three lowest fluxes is 6.09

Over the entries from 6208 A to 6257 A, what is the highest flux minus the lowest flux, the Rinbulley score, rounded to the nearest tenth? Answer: 1.9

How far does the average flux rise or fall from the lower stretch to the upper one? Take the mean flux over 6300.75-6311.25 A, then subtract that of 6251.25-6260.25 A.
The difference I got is 0.45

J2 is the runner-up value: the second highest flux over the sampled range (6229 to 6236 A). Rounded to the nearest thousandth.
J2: 6.218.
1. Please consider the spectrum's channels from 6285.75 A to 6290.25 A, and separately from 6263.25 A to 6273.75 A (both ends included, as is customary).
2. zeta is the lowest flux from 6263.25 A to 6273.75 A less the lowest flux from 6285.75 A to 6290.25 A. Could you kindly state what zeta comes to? -0.19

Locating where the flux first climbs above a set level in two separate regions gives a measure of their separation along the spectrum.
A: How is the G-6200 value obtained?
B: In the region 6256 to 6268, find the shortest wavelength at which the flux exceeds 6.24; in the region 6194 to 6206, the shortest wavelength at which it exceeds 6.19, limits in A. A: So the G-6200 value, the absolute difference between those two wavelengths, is 67.5 A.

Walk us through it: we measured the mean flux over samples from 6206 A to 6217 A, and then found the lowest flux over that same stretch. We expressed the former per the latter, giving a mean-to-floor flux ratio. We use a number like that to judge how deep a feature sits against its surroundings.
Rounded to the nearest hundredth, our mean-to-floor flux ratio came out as 1.09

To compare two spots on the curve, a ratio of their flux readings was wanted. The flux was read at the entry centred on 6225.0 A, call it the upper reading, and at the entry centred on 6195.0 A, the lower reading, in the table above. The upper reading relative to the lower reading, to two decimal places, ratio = 1.05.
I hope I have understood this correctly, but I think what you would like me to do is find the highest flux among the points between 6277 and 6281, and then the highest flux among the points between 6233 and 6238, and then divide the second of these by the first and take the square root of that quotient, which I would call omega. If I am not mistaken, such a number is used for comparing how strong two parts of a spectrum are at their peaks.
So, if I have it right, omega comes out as 0.96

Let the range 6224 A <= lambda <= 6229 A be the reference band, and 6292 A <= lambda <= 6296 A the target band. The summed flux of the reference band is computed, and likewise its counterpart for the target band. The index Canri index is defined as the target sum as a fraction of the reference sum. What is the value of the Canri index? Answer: 1.04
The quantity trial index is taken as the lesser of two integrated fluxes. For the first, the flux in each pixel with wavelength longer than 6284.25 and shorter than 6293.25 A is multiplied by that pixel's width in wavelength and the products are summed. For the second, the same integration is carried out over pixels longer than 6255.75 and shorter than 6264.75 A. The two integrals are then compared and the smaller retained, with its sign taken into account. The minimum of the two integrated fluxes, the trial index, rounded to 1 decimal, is 52.8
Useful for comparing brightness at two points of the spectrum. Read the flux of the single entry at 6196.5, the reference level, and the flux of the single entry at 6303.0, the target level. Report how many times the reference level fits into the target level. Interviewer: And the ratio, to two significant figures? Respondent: 0.88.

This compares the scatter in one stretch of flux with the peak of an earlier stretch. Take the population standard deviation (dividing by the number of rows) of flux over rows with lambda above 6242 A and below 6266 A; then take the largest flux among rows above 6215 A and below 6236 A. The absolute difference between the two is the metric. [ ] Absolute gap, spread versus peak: 6.59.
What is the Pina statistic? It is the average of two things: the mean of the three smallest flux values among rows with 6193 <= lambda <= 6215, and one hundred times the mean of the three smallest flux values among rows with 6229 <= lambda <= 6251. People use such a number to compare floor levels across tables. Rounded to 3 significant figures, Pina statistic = 275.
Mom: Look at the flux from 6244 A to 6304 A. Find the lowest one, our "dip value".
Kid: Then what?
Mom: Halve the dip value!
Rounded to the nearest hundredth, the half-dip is 2.63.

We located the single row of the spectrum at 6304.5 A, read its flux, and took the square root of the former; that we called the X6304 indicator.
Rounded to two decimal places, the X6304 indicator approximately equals 2.38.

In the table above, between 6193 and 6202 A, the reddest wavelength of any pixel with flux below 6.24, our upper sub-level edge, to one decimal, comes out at 6193.5 A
